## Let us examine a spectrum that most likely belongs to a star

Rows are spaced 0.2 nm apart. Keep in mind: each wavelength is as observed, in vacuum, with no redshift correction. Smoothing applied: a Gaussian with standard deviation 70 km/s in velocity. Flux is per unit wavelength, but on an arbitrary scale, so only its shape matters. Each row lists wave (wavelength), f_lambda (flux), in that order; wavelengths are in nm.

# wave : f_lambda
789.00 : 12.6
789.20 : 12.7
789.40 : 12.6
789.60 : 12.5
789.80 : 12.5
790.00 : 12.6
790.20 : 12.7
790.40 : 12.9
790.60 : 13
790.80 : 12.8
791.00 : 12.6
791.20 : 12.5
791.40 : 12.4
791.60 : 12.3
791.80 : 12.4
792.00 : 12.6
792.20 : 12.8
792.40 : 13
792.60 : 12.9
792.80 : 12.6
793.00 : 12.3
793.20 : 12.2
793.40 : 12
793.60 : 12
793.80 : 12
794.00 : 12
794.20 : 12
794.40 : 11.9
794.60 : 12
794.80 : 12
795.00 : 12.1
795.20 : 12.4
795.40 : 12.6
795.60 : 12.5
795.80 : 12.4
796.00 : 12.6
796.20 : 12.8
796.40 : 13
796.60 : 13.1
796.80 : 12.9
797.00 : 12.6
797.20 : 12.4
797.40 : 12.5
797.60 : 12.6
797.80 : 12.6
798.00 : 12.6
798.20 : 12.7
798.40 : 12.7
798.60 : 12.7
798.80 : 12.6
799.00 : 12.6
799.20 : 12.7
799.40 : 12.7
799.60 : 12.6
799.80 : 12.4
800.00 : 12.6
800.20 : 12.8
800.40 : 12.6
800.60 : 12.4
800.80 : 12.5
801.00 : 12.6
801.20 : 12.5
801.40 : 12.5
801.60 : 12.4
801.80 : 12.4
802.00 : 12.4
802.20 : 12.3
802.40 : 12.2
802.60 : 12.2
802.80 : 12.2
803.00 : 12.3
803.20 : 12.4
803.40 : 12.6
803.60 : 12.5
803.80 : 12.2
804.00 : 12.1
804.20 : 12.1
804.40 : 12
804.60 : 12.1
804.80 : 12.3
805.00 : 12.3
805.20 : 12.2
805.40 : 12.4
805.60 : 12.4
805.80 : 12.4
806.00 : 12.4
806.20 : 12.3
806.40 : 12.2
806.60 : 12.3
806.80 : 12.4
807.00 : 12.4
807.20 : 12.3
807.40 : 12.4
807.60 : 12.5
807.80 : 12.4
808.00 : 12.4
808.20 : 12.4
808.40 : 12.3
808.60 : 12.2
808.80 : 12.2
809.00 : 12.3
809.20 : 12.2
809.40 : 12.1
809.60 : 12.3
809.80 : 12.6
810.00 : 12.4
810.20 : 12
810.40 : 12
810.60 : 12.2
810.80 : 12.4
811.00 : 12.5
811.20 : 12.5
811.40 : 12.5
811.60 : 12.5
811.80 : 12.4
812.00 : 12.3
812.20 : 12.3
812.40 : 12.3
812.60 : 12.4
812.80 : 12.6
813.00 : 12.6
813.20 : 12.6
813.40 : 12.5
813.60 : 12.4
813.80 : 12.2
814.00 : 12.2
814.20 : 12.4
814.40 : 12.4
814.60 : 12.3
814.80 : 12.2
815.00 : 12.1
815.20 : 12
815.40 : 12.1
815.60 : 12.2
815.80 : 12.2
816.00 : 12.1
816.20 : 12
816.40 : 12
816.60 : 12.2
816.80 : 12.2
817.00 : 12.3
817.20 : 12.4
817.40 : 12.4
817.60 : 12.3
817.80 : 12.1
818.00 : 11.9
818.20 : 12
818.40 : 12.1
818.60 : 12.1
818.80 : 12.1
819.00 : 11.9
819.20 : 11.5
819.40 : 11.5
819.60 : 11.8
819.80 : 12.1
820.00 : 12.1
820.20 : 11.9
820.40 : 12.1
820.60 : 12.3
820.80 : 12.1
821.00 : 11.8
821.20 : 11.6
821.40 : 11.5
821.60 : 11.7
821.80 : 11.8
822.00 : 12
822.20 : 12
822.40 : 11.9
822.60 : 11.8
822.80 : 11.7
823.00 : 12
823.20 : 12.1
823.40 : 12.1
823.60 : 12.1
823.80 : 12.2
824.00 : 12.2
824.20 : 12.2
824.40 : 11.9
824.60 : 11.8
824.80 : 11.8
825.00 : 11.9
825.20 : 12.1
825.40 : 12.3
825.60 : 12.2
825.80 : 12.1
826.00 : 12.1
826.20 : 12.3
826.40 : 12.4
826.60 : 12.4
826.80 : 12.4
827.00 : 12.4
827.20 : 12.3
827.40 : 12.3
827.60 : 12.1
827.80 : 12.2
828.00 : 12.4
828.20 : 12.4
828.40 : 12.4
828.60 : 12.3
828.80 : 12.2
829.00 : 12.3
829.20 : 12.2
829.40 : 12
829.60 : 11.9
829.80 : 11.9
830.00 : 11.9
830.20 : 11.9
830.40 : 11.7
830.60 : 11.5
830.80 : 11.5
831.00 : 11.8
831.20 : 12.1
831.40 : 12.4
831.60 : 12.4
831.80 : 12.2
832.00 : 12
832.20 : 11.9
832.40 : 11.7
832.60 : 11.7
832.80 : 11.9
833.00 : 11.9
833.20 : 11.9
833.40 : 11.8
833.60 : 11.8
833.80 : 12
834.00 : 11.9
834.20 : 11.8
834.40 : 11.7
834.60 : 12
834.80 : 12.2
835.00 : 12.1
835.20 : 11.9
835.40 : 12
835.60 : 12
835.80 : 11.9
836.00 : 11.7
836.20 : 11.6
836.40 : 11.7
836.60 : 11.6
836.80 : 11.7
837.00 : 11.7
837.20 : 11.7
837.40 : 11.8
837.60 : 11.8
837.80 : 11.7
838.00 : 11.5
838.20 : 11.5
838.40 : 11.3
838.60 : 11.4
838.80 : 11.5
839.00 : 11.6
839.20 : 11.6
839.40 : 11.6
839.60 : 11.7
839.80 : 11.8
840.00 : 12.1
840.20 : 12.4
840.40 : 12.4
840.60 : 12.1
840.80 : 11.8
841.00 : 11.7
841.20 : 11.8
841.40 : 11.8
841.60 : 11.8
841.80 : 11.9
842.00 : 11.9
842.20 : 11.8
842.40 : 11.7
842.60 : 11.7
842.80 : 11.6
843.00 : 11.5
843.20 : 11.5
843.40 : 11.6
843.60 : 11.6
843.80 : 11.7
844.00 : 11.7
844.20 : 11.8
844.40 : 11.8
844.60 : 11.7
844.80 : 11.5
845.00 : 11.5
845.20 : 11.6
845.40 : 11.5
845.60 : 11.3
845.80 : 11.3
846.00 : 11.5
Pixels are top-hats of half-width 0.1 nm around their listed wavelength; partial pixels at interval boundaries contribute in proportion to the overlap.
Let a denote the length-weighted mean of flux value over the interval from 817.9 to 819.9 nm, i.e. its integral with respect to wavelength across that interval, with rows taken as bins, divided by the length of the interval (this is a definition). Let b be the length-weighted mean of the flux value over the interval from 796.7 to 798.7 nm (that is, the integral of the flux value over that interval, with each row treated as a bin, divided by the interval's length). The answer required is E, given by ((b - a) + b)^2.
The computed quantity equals 178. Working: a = 11.90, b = 12.63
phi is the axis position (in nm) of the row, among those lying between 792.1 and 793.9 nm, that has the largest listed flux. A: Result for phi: 792.40 nm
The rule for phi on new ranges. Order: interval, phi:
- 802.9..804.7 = 803.40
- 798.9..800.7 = 800.20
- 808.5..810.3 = 809.80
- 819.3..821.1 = 820.60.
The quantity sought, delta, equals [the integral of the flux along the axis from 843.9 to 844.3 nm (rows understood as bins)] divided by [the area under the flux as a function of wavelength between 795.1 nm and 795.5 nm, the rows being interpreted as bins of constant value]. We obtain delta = 0.94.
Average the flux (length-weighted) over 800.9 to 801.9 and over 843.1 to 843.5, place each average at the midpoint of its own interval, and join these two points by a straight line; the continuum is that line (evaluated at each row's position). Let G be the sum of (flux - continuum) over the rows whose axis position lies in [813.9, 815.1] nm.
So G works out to 0.5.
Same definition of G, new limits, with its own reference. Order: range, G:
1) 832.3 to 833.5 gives 0.2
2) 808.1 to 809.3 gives -0.3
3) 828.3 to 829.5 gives 2.2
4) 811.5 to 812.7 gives 0.7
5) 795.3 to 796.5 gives 0.3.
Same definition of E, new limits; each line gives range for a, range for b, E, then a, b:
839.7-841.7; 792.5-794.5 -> 154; 11.97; 12.19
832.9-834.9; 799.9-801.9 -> 173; 11.90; 12.53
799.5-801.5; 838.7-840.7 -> 126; 12.55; 11.88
